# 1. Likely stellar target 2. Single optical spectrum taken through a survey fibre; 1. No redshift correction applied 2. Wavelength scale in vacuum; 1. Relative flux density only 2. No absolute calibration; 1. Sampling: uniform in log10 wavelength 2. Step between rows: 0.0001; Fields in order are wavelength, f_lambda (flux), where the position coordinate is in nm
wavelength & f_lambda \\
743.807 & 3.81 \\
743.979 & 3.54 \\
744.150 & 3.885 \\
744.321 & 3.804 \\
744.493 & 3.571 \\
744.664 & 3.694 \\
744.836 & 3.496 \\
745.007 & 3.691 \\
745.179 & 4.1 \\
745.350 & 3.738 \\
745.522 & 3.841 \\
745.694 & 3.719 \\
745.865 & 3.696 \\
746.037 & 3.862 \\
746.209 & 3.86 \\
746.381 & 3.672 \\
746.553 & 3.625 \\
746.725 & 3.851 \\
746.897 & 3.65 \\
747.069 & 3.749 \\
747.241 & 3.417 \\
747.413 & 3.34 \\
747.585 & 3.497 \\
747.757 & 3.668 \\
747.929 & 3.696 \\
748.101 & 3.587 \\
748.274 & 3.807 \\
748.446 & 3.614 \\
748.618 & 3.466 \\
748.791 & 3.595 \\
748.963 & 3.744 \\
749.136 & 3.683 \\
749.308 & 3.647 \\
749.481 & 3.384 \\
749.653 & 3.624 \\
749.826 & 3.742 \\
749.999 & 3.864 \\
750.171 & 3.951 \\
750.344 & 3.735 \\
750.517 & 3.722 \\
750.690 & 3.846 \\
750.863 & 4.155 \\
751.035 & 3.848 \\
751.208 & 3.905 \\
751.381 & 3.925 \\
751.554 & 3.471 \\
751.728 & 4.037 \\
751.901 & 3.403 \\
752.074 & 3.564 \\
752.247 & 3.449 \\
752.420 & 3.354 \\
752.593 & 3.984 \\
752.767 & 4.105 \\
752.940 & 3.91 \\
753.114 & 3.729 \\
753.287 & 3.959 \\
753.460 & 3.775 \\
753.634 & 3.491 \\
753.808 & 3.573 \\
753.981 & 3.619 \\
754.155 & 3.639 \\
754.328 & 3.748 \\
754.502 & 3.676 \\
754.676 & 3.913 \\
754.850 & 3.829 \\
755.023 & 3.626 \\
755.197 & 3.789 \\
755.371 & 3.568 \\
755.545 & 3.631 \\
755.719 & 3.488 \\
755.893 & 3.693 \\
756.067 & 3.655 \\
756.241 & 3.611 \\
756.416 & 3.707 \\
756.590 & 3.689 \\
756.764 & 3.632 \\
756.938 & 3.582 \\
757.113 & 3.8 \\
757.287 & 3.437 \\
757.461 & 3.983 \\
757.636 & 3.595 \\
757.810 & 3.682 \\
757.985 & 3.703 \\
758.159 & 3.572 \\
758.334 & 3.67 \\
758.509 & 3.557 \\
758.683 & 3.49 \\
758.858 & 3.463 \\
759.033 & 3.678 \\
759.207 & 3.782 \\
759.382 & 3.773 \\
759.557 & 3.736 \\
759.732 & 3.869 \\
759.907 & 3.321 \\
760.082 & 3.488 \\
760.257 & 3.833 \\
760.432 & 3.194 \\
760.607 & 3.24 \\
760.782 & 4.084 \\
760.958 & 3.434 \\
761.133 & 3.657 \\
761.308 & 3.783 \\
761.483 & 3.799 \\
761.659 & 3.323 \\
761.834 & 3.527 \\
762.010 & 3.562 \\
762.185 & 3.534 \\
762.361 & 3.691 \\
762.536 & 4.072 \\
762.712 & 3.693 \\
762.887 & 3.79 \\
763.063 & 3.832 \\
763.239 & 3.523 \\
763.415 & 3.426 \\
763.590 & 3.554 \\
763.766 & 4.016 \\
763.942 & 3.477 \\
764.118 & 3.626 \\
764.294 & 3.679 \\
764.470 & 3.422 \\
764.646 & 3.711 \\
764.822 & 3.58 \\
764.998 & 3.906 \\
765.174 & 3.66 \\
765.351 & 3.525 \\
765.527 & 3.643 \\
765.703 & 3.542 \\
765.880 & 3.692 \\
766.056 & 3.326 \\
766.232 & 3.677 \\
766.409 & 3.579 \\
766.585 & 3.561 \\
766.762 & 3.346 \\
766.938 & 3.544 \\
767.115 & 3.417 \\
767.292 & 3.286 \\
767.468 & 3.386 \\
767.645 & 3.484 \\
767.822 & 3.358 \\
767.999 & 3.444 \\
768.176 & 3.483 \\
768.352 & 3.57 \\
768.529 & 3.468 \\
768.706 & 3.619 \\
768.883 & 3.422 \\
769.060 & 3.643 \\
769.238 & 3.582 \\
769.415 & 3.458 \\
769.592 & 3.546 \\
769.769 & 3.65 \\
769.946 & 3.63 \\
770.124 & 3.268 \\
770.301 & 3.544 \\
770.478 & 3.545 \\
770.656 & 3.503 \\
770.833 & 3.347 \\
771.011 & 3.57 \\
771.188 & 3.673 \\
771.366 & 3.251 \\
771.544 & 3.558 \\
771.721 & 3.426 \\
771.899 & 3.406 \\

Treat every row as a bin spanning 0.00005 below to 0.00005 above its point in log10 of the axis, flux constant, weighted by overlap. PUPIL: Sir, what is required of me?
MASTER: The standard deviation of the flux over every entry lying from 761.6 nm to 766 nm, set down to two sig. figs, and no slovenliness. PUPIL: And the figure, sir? 0.18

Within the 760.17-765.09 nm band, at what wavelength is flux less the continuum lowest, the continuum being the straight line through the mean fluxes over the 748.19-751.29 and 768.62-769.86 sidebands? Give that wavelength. 760.432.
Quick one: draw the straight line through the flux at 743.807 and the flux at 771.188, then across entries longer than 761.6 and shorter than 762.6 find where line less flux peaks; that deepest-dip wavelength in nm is 761.659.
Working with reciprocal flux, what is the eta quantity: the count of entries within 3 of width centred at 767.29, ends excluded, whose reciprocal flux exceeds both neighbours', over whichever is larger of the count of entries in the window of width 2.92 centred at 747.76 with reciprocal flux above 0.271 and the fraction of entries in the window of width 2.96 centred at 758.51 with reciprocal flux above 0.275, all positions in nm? 0.42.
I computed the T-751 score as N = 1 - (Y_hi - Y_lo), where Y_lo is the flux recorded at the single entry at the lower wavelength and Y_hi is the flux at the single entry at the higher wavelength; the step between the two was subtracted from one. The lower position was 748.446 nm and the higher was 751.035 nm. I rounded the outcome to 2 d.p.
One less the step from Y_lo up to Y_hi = 0.77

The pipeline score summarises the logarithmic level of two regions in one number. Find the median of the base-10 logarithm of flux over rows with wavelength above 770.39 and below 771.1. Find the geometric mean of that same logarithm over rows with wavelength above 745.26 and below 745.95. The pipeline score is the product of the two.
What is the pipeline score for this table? 0.314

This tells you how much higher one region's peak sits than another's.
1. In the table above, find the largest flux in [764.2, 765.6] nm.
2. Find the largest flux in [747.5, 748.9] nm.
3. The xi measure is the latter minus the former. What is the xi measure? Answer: -0.1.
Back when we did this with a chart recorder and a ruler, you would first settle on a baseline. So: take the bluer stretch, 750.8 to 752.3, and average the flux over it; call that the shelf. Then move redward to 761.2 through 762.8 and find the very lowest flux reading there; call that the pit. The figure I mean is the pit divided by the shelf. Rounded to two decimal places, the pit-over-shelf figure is 0.89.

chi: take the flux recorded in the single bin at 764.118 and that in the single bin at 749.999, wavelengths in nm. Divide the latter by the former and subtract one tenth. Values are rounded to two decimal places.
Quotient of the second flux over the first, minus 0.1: 0.97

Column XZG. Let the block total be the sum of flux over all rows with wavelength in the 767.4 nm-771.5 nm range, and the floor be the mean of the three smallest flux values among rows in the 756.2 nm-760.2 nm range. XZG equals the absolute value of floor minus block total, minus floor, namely 73.6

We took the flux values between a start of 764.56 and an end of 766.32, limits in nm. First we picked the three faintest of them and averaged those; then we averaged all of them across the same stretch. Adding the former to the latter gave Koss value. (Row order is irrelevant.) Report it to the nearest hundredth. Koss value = 7.09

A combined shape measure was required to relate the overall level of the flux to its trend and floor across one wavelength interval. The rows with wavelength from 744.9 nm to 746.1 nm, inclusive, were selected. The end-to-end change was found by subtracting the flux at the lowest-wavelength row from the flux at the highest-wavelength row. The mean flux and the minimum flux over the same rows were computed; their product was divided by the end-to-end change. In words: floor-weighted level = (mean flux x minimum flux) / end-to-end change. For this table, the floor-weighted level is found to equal 82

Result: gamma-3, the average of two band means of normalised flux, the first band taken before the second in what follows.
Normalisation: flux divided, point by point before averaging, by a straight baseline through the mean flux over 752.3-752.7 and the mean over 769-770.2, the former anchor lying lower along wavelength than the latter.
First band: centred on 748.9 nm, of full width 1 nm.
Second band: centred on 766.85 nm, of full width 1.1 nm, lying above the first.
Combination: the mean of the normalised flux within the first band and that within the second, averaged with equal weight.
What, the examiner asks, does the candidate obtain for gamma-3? 0.98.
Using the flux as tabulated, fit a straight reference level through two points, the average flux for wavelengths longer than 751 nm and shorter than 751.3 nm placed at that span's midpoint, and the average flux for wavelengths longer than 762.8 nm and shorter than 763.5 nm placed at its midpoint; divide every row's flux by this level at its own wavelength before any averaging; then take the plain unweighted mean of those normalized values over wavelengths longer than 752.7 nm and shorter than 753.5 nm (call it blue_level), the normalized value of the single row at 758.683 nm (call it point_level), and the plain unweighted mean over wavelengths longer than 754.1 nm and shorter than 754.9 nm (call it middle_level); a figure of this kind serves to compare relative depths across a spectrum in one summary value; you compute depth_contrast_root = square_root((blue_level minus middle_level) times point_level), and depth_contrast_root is 0.16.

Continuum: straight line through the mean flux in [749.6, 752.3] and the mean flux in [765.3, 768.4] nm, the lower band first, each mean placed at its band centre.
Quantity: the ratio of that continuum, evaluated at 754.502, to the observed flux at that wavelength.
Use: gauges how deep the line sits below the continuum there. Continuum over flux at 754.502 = 1.01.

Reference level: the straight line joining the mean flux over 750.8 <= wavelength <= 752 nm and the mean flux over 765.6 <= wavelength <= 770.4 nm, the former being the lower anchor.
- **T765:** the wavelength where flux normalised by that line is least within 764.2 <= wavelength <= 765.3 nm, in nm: 764.470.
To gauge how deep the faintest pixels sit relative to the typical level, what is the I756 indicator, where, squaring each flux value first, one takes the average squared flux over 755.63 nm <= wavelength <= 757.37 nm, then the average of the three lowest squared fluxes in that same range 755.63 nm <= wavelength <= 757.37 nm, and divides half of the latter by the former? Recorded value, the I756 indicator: 0.465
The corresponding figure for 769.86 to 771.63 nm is 0.444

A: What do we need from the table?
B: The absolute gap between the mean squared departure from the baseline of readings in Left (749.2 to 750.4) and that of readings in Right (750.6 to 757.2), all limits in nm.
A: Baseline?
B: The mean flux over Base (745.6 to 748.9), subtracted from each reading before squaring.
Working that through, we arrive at 0.010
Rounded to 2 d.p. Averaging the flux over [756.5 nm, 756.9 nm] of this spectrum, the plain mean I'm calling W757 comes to 3.66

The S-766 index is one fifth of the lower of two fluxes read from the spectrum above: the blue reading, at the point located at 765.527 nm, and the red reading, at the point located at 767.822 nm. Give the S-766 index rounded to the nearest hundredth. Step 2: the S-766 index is 0.67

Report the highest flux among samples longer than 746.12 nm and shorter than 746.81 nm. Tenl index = 3.86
